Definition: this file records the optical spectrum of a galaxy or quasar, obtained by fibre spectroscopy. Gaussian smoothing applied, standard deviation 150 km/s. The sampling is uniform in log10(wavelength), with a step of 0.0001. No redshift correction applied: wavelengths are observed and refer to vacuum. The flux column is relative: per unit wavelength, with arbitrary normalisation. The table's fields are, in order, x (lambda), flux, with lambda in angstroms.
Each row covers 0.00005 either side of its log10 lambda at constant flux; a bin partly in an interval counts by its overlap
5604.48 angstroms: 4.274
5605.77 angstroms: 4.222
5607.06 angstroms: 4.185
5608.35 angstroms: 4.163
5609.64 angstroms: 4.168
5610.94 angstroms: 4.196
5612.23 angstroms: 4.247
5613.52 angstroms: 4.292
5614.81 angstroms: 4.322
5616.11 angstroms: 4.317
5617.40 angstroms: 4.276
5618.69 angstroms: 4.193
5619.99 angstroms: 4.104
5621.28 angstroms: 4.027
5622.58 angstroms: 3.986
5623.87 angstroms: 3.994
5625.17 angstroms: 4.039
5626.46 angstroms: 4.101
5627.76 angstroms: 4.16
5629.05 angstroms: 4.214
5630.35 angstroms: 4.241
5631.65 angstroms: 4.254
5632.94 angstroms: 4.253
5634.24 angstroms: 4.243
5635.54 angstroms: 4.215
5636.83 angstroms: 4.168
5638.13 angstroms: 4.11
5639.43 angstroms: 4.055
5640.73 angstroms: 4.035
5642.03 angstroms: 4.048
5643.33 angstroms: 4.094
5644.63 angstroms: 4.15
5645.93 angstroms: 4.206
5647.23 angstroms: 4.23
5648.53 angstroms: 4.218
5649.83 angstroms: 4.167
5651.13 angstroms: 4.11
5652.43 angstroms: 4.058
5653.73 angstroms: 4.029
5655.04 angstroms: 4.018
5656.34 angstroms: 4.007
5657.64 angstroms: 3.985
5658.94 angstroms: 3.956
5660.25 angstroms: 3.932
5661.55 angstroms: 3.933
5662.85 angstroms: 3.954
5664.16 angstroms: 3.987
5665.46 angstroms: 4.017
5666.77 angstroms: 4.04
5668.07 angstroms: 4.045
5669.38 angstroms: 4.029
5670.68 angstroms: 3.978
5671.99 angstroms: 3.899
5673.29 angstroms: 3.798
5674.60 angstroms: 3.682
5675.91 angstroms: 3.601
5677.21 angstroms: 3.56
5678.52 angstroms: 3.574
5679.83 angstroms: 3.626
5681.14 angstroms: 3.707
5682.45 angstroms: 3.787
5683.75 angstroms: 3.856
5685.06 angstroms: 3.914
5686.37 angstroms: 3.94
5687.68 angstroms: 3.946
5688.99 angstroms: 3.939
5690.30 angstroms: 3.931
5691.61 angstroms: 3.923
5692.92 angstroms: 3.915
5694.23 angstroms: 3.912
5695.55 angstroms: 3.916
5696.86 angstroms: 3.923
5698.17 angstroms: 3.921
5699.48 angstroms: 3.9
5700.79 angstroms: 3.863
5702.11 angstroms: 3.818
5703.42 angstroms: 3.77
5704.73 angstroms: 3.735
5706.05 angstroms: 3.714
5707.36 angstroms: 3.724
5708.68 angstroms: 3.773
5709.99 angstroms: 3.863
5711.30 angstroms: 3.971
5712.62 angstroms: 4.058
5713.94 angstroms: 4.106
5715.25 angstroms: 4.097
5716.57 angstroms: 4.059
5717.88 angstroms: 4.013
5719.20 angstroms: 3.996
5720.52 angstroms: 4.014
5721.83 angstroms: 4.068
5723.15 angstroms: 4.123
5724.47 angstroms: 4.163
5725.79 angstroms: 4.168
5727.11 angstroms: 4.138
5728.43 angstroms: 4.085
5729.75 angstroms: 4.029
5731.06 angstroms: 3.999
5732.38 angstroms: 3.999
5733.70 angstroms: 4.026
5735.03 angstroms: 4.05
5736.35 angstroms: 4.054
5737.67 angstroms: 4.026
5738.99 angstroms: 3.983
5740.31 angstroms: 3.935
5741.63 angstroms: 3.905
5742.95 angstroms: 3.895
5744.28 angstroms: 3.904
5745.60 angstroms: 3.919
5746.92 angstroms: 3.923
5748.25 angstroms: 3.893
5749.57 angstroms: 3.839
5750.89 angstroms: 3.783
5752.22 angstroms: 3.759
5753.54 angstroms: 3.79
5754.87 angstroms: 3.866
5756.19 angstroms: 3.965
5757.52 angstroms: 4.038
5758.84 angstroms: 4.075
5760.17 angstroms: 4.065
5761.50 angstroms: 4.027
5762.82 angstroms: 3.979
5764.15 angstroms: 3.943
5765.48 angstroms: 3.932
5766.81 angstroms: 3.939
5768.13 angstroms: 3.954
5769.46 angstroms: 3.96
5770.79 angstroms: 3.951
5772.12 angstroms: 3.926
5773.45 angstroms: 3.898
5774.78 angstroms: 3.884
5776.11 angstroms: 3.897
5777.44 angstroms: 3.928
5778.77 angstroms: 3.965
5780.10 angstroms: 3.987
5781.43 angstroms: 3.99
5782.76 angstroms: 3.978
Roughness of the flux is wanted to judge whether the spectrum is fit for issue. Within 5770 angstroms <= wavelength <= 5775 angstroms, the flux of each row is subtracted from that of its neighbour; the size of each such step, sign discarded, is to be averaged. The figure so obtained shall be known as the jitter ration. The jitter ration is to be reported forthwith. 0.022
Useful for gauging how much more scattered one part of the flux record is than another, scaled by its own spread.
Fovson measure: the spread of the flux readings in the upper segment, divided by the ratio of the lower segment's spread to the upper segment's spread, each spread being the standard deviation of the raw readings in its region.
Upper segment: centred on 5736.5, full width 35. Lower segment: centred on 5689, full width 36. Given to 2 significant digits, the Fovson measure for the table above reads 0.10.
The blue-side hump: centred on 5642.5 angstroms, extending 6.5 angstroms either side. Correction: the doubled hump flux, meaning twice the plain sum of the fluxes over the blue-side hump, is 82.6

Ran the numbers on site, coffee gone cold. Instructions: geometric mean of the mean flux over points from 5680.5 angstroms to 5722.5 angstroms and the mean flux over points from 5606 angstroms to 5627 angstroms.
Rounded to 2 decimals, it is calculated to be 4.03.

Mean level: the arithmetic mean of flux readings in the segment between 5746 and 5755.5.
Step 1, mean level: 3.84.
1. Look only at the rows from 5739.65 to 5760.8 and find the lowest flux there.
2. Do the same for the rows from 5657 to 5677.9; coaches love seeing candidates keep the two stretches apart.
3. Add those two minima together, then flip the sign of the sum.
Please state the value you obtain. -7.32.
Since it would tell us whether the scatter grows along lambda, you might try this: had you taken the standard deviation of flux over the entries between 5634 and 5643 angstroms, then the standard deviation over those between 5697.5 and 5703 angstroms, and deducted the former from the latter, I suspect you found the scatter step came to -0.04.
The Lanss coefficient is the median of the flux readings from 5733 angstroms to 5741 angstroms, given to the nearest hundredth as 4.03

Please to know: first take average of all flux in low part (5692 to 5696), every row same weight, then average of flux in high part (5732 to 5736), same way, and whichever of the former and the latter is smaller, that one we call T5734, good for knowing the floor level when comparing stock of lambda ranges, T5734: 3.91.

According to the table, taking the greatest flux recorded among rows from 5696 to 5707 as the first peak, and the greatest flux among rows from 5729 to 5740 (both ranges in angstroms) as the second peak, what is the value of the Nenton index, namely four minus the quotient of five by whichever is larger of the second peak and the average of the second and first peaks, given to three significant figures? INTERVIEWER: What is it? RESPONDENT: 2.77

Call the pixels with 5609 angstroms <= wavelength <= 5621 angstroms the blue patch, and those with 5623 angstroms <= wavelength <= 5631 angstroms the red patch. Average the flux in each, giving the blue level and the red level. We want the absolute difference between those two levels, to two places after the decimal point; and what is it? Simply 0.11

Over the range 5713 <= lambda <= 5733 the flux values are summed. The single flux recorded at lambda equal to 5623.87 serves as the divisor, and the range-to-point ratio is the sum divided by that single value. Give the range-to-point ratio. 15.3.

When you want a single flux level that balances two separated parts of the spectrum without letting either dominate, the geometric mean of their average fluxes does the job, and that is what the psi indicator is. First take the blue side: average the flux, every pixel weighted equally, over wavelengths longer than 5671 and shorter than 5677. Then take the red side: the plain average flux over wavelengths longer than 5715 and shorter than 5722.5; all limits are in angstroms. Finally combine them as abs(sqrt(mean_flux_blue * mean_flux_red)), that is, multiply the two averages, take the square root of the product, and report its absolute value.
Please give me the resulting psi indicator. 3.89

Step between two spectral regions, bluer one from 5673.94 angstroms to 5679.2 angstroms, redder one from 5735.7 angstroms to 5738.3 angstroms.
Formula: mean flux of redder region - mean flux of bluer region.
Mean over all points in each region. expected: 0.44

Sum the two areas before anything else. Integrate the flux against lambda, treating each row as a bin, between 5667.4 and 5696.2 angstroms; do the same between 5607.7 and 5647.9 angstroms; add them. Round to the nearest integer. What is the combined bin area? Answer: 278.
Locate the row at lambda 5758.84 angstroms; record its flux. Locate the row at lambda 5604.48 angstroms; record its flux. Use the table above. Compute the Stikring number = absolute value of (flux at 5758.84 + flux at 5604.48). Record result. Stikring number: 8.35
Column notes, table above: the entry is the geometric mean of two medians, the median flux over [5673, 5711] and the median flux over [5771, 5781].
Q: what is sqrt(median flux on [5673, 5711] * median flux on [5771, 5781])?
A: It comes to 3.89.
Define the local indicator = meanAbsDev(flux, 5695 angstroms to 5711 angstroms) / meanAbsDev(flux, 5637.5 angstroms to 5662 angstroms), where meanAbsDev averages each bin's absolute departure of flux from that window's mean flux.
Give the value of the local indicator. 0.94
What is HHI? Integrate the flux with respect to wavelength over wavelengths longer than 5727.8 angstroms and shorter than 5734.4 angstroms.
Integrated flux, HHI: 26.6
